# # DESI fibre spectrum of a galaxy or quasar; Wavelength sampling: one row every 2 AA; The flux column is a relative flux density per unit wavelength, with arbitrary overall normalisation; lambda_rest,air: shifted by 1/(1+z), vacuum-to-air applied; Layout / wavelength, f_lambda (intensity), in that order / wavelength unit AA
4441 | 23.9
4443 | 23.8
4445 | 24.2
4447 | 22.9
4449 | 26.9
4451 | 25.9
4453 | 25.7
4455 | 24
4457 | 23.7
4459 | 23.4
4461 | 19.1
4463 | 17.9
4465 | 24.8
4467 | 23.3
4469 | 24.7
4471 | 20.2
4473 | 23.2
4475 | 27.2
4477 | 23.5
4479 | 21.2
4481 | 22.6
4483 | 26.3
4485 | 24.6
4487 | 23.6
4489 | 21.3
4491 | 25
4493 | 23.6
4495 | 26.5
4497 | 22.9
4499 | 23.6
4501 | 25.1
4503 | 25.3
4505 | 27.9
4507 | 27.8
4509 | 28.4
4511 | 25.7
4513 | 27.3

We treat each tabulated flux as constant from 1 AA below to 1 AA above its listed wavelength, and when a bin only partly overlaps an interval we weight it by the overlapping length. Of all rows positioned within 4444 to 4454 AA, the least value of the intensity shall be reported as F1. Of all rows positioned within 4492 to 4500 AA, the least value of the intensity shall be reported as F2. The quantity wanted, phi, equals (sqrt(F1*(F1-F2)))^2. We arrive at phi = 0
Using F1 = 22.9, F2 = 22.9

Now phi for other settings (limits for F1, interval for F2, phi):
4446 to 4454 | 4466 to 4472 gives 62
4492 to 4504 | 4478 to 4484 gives 39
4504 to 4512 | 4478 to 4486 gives 116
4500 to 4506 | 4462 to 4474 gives 181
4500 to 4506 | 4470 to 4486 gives 123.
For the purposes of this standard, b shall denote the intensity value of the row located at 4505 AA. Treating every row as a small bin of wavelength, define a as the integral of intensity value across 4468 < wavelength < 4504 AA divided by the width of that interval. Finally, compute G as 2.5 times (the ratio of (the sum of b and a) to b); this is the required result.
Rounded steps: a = 23.9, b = 27.9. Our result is 4.64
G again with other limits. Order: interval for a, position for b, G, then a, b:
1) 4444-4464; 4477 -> 4.99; 23.4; 23.5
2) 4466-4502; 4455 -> 4.98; 23.8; 24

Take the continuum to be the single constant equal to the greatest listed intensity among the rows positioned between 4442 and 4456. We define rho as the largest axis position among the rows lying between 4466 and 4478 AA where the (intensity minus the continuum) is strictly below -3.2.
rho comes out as 4477 AA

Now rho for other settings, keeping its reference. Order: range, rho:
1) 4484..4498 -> 4497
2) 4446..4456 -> 4447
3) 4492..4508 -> 4499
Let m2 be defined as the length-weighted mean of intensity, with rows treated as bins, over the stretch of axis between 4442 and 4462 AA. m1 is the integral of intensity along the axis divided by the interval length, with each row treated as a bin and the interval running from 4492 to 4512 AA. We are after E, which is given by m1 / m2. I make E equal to 1.07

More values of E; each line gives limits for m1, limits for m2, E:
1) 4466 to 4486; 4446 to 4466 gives 1.01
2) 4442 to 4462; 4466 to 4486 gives 1.01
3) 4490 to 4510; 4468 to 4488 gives 1.08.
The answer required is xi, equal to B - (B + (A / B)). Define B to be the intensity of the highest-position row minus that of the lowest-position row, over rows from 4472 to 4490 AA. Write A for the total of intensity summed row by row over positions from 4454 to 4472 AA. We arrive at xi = 106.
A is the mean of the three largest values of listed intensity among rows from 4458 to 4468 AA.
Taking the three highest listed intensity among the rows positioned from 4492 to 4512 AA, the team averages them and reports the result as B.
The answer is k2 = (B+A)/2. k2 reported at 25.9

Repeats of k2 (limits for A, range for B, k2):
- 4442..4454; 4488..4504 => 25.9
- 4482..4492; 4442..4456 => 25.7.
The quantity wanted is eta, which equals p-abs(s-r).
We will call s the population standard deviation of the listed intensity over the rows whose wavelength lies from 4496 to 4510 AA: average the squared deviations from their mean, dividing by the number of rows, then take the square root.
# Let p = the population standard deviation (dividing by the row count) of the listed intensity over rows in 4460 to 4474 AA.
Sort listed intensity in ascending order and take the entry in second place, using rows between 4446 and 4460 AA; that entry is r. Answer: -18.8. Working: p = 2.6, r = 23.4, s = 2.04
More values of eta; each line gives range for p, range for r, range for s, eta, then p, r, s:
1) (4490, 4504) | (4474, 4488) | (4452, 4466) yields -18.7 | 1.2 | 22.6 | 2.74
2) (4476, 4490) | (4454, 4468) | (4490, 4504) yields -16.3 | 1.7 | 19.1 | 1.16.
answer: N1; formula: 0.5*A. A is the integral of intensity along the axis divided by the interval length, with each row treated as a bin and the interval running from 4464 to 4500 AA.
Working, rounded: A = 23.8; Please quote 11.9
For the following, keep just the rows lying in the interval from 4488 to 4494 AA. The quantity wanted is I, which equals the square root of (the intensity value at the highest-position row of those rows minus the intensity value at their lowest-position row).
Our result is 1.5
